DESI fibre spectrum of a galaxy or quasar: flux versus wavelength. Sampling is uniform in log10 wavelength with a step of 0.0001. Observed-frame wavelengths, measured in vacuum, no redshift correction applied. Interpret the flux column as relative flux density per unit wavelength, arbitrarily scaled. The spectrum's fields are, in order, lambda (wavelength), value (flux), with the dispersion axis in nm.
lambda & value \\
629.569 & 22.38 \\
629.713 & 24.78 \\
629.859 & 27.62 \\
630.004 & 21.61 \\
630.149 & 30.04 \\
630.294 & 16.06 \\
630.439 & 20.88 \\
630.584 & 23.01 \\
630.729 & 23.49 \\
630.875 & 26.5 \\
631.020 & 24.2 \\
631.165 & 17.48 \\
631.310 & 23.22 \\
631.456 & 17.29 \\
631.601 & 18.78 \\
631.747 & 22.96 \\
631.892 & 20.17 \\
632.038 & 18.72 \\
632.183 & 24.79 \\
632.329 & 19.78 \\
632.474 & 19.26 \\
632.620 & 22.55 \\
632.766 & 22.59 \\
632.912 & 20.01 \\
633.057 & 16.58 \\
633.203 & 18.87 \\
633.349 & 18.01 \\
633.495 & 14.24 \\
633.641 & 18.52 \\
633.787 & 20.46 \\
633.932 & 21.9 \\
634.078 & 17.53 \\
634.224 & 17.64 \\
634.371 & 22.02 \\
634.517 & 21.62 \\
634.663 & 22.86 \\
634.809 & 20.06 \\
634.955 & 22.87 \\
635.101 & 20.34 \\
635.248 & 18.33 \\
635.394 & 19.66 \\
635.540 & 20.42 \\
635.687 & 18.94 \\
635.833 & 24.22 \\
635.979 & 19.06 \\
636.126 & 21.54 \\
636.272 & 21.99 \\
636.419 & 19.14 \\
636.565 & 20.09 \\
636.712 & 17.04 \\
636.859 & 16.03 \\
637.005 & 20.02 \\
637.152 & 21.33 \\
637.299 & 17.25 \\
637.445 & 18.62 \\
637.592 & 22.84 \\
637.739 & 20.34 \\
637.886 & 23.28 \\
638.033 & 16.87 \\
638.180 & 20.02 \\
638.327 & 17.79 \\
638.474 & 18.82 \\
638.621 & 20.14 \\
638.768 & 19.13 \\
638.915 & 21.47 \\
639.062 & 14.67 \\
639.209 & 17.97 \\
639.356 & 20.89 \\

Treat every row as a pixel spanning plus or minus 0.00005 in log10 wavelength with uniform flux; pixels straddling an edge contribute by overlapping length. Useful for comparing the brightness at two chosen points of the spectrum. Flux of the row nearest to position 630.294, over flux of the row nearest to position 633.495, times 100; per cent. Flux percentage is 113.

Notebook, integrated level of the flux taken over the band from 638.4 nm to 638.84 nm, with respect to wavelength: 8.5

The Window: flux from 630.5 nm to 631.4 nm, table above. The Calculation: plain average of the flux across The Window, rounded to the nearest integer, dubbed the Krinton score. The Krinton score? 23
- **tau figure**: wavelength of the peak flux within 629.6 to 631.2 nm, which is 630.149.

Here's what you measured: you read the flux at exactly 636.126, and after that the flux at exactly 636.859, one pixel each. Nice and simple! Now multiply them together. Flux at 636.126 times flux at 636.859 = 345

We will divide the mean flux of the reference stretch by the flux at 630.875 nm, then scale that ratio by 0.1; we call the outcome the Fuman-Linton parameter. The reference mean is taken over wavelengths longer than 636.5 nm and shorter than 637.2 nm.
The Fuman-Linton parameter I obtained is 0.071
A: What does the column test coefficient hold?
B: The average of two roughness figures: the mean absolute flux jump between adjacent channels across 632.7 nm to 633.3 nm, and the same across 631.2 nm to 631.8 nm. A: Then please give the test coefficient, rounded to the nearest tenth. 3.3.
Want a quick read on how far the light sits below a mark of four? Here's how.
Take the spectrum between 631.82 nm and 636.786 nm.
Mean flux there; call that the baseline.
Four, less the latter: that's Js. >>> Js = -16.1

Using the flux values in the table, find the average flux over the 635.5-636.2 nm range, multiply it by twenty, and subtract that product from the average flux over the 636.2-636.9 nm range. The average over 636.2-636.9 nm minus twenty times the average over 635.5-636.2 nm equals -398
